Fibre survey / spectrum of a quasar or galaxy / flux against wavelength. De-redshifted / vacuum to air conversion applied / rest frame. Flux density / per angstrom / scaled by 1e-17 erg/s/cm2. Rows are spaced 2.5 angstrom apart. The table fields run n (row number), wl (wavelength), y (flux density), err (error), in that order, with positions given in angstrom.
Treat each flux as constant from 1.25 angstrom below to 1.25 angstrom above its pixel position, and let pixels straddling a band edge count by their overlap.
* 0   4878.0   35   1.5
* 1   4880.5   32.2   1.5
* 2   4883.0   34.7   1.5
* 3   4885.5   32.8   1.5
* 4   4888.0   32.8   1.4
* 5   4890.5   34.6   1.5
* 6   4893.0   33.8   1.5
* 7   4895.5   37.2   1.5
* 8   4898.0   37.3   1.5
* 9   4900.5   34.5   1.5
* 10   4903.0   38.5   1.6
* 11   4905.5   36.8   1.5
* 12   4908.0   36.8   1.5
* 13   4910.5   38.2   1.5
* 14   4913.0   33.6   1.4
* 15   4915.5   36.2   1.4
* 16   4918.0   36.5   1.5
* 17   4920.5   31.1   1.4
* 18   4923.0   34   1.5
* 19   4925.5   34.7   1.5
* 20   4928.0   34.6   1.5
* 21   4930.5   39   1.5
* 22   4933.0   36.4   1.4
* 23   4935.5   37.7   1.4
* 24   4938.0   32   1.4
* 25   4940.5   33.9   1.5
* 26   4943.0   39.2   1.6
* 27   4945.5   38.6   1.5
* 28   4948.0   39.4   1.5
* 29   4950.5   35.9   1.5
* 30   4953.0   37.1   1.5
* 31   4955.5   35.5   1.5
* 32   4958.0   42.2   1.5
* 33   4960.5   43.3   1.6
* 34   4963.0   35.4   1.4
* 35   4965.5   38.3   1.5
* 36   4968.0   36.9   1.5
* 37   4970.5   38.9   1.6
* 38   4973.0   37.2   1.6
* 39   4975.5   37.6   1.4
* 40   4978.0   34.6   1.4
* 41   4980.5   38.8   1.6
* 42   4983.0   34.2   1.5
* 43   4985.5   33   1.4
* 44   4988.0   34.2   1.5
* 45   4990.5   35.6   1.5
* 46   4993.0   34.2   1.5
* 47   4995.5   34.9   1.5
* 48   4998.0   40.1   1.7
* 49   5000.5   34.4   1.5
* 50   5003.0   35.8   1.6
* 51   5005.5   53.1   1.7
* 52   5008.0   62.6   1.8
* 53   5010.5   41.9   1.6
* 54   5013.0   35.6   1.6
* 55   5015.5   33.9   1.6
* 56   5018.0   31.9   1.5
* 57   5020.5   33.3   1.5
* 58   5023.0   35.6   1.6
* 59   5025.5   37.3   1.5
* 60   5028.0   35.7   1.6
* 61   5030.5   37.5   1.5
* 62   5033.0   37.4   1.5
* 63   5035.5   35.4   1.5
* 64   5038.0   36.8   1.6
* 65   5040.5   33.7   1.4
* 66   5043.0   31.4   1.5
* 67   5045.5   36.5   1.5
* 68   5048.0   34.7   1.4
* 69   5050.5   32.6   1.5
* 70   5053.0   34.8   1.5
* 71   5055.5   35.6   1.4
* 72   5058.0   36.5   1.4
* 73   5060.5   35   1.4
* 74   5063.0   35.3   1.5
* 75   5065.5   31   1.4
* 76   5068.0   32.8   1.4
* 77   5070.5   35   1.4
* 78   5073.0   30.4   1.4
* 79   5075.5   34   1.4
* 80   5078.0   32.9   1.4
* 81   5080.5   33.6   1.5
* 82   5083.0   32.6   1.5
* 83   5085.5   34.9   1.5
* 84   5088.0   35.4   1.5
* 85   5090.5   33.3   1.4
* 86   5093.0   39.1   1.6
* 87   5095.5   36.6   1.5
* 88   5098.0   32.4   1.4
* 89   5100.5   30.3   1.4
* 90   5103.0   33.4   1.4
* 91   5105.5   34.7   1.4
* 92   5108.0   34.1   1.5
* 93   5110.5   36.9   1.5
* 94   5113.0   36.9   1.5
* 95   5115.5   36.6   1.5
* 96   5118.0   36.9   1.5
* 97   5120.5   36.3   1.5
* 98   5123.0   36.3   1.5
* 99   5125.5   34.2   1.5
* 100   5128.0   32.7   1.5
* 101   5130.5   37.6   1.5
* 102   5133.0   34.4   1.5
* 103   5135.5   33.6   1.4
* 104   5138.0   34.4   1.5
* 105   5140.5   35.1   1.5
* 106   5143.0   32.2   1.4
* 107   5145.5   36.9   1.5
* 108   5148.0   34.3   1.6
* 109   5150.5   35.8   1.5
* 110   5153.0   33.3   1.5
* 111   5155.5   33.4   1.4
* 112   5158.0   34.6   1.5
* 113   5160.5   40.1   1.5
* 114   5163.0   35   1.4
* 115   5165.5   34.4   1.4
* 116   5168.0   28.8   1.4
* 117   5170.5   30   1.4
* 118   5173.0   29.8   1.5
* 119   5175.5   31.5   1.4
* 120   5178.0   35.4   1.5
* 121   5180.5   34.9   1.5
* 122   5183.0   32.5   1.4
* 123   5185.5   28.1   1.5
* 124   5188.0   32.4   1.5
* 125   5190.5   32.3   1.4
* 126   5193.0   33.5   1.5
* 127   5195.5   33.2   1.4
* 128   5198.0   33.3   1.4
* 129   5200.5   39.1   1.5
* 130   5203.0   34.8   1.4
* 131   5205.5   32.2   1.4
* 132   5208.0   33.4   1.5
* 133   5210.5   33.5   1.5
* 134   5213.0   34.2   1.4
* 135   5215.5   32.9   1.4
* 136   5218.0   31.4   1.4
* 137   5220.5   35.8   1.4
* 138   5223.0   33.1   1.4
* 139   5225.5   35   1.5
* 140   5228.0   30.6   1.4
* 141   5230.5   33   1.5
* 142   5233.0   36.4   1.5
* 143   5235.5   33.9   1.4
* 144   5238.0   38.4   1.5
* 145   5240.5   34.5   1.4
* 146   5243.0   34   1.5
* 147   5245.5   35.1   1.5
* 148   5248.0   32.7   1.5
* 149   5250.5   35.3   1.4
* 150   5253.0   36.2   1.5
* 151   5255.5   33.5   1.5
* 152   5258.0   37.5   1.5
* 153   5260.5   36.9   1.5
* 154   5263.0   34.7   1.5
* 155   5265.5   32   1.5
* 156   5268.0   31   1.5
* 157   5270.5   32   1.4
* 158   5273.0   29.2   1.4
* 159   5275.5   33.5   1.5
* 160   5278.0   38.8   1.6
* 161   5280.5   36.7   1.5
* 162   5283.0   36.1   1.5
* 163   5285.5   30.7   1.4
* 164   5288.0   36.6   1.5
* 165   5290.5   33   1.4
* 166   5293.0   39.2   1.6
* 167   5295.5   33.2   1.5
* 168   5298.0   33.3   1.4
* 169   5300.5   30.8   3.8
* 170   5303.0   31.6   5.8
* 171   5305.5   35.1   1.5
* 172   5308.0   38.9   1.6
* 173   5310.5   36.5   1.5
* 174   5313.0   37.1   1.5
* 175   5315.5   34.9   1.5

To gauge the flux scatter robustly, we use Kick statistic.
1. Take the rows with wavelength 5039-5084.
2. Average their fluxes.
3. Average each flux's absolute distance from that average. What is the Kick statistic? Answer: 1.5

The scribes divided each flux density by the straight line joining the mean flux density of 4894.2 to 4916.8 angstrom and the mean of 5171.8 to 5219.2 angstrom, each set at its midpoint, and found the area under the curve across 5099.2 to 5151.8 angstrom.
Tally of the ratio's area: 54 angstrom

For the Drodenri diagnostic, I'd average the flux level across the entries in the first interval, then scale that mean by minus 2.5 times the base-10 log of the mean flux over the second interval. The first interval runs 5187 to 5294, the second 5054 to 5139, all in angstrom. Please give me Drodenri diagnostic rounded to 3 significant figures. -132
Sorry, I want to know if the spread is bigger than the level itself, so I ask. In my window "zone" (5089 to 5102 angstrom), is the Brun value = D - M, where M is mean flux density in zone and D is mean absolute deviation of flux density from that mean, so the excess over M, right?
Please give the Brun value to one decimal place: -31.5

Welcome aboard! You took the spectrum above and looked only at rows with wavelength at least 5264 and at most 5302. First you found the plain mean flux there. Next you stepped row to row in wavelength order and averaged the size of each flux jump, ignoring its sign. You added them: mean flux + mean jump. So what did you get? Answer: 37.1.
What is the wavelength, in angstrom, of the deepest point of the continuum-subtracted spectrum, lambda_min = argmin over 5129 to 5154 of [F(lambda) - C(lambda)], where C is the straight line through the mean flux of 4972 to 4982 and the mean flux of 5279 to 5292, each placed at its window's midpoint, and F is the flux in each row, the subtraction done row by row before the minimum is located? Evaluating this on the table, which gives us 5143.0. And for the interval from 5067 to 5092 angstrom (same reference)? 5073.0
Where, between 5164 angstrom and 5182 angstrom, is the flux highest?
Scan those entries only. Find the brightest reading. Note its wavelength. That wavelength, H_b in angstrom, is 5178.0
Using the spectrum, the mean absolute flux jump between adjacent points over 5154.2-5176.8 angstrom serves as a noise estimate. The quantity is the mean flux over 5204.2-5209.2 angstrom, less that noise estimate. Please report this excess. 30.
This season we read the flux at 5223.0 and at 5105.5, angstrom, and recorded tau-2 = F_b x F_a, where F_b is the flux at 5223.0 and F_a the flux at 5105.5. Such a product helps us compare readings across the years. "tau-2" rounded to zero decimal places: 1149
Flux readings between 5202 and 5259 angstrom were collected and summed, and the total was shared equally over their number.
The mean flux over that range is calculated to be 34.2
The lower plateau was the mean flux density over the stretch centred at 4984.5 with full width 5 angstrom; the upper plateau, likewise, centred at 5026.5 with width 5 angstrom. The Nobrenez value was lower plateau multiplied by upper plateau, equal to 1226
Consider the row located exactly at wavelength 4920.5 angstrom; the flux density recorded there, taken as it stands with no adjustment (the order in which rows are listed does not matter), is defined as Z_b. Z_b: 31.1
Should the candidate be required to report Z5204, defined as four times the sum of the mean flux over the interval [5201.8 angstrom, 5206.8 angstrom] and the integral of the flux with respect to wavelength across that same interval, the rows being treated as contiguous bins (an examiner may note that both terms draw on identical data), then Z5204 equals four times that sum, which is 804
